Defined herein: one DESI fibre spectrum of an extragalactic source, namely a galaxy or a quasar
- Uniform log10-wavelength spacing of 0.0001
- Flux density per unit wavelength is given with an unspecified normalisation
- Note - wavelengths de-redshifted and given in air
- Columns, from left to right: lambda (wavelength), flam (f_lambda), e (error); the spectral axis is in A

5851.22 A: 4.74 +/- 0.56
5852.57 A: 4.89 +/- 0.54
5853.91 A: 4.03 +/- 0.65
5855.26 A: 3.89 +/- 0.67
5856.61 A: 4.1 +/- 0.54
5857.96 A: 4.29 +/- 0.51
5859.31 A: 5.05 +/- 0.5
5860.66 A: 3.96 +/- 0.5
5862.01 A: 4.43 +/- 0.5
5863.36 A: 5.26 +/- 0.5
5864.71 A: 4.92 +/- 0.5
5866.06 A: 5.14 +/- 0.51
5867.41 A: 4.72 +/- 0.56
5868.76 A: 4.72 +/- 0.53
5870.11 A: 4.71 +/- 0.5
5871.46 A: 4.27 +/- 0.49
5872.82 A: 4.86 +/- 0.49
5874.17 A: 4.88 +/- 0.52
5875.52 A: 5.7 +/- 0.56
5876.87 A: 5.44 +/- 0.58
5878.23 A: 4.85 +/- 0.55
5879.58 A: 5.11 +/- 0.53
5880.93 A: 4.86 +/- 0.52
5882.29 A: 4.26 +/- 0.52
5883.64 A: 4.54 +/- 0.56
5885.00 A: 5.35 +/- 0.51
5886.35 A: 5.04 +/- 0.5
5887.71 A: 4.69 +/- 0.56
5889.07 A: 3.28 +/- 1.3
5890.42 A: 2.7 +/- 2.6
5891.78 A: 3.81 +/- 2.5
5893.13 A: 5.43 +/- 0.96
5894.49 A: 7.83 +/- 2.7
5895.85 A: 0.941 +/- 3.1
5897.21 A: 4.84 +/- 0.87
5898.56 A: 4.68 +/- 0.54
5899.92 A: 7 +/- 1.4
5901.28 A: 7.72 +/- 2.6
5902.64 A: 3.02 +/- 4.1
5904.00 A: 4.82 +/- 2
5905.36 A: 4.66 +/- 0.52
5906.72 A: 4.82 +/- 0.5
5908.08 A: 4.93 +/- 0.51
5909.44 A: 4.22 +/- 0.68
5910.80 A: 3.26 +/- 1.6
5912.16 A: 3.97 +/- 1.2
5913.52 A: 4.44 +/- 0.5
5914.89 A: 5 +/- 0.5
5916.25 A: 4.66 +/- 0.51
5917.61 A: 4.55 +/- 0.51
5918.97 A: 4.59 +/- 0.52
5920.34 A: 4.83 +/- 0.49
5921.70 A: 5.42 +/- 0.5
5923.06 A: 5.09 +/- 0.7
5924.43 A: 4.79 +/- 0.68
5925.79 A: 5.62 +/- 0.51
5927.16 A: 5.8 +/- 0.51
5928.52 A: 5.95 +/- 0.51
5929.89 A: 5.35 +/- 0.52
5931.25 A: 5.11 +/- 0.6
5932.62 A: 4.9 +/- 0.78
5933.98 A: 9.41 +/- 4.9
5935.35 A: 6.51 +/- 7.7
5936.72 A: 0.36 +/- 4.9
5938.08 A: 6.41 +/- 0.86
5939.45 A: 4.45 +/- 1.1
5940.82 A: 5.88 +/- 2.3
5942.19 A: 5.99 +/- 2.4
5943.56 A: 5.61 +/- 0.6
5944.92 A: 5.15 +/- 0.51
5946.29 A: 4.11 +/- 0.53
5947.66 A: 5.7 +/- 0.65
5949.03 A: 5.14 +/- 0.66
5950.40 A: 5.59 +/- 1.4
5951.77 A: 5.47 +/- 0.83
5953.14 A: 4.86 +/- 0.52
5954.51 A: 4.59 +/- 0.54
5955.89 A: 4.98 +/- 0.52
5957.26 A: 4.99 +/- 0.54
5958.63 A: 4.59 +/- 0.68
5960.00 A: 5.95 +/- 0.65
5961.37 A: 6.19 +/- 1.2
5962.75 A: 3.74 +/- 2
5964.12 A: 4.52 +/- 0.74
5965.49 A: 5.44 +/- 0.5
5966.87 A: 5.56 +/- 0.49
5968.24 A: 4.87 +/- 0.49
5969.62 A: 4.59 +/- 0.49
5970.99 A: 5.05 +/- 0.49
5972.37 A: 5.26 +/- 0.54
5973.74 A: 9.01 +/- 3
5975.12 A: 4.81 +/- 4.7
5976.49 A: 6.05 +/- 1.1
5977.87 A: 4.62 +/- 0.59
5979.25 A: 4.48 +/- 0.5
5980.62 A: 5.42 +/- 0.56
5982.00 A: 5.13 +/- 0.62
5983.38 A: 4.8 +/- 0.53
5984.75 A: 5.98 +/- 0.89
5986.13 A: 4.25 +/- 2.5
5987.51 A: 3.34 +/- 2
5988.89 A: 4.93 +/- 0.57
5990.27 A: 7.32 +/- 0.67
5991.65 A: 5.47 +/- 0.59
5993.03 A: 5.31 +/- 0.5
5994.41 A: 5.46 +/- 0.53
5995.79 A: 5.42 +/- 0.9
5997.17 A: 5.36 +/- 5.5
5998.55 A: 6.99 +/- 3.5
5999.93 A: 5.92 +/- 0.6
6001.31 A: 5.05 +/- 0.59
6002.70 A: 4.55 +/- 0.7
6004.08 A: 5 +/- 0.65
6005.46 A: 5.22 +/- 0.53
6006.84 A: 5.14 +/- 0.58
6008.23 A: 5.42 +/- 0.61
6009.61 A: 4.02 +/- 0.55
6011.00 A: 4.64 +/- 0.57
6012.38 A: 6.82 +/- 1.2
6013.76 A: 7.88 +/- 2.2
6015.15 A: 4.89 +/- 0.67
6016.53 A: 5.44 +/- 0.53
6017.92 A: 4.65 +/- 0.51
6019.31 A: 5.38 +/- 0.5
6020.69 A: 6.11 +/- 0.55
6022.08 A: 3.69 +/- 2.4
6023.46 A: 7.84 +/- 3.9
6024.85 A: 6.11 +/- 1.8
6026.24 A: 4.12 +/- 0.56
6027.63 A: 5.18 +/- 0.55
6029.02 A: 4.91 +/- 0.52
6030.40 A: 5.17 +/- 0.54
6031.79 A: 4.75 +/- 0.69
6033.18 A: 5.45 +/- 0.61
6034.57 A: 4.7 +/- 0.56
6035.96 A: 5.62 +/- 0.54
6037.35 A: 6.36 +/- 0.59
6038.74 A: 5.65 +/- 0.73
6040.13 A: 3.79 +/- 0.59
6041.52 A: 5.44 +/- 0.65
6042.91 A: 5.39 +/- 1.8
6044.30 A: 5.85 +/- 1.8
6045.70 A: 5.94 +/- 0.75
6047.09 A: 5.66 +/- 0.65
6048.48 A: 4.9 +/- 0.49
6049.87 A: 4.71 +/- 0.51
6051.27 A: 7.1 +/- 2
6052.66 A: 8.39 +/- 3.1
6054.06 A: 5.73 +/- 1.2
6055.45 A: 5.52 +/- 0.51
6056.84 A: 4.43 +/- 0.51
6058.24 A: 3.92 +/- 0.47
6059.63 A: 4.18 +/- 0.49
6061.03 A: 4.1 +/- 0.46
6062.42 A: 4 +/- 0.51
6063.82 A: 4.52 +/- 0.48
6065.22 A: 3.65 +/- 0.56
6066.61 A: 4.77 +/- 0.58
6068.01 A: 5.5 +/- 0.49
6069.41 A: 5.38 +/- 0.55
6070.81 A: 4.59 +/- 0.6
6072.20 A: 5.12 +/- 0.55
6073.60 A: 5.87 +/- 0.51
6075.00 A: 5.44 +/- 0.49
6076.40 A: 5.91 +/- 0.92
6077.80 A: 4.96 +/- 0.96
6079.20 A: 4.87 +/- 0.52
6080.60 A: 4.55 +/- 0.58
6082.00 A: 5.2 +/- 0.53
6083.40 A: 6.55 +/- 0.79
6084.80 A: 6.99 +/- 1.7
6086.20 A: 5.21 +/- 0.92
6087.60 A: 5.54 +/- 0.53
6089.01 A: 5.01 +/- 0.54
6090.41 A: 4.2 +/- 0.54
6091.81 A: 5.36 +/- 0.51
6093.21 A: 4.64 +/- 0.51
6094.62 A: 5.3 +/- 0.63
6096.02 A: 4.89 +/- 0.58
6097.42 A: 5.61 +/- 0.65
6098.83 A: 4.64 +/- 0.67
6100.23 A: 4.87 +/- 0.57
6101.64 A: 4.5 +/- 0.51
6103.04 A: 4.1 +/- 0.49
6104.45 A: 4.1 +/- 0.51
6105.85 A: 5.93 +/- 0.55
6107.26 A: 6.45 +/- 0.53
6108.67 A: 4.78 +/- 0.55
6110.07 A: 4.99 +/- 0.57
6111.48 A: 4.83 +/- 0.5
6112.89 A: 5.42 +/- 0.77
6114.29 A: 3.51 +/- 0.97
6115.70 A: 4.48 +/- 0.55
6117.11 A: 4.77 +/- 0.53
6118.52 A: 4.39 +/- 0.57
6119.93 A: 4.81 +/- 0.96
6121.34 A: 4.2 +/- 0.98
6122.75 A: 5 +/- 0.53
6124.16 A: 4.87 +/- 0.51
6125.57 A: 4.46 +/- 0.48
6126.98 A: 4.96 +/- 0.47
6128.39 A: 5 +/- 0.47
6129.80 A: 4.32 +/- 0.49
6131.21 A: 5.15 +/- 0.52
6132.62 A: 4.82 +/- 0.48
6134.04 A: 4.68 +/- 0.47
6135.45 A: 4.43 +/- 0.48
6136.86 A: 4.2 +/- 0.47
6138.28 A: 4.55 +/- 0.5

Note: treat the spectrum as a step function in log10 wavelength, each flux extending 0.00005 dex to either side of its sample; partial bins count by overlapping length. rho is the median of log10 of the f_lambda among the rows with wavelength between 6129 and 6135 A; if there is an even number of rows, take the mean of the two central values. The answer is 0.677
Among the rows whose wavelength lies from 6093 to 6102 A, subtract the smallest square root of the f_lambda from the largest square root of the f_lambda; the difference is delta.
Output 0.2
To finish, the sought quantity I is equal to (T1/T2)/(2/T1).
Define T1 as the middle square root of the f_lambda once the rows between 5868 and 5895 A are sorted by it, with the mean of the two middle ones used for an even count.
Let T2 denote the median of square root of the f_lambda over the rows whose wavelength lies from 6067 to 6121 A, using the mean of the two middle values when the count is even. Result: 1.09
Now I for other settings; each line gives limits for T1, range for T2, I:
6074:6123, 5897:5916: 1.12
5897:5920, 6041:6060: 1.00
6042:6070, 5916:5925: 1.17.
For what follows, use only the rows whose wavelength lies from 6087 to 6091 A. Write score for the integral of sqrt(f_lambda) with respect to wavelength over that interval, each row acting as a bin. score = 8.8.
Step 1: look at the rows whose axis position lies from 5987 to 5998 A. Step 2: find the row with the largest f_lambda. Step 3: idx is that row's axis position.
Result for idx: 5990.27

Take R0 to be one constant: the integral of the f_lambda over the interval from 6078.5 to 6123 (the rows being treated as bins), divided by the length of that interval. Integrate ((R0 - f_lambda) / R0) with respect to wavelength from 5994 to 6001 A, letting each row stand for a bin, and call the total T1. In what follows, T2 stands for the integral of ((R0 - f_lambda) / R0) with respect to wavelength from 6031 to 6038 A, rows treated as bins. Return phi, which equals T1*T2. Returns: 0.60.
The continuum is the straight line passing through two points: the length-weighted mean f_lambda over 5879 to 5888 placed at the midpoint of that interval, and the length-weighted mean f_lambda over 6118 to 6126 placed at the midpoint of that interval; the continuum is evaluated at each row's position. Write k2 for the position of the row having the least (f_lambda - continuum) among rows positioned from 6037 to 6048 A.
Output 6040.13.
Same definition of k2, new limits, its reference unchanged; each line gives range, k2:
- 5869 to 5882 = 5871.46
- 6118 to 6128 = 6121.34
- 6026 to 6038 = 6026.24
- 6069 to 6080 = 6070.81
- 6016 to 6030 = 6022.08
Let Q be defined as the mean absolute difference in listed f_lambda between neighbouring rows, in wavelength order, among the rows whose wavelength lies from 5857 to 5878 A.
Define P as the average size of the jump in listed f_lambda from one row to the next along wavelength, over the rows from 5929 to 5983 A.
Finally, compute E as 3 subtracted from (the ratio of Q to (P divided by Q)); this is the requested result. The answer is -2.8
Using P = 1.3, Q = 0.4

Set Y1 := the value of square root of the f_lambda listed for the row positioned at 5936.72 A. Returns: 0.60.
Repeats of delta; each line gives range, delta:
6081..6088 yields 0.4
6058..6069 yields 0.4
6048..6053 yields 0.7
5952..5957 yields 0.1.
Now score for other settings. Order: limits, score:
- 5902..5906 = 8.1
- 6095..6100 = 11.2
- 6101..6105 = 8.2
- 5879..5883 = 8.7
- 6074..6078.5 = 10.5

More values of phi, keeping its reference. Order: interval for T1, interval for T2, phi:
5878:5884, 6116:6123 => 0.17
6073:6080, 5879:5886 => -0.13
